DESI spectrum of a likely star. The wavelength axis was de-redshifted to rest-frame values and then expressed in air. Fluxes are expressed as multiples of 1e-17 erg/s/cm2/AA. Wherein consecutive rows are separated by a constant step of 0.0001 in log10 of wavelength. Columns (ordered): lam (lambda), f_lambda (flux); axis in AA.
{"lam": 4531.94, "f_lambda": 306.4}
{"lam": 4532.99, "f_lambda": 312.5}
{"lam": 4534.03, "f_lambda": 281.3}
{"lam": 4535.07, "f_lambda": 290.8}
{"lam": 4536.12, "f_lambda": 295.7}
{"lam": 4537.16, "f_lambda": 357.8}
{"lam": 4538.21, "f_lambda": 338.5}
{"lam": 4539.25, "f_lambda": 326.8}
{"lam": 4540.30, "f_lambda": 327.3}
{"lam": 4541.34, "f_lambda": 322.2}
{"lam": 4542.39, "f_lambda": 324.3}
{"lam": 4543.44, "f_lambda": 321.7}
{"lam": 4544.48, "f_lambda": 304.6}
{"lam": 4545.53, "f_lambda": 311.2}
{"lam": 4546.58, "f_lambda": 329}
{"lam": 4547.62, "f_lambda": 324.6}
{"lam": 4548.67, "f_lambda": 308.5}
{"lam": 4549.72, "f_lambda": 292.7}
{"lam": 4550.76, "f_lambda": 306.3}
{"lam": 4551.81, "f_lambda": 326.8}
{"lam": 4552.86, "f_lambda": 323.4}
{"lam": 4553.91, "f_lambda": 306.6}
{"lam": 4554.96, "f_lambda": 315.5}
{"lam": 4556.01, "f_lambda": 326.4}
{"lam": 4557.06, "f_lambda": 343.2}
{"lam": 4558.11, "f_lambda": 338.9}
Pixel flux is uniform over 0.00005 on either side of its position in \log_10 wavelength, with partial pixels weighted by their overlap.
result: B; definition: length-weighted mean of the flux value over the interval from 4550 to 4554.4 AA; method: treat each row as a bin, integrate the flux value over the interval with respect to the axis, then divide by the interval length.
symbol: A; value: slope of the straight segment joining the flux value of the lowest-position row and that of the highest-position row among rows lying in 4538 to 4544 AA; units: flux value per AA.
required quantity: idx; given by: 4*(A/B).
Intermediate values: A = -3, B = 315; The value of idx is -0.041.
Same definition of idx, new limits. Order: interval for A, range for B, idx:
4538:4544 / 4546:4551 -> -0.041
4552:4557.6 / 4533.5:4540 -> 0.060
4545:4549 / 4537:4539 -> -0.010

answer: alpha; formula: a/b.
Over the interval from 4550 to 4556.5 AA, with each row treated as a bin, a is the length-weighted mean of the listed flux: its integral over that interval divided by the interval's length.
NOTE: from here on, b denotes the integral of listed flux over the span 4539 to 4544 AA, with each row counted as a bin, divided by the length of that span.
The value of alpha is 0.98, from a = 317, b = 324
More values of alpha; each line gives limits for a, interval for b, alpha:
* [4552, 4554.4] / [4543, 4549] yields 1.00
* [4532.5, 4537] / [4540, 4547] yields 0.94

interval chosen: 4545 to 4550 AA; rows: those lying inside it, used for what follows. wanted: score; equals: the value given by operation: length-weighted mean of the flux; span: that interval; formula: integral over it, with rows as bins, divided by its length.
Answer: 314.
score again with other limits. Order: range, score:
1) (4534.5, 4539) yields 321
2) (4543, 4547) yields 316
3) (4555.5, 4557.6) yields 335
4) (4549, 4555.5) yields 312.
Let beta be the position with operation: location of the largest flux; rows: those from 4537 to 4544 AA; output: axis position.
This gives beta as 4537.16 AA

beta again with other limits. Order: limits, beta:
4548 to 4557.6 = 4557.06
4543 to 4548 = 4546.58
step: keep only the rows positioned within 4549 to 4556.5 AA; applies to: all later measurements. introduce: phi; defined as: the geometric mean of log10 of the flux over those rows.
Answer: 2.50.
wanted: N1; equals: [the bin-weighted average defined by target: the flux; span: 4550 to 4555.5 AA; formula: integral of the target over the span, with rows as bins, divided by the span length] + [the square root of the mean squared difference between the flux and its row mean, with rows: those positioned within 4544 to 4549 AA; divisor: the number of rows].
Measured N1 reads 324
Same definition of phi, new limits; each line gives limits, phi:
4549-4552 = 2.49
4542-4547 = 2.50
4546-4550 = 2.50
